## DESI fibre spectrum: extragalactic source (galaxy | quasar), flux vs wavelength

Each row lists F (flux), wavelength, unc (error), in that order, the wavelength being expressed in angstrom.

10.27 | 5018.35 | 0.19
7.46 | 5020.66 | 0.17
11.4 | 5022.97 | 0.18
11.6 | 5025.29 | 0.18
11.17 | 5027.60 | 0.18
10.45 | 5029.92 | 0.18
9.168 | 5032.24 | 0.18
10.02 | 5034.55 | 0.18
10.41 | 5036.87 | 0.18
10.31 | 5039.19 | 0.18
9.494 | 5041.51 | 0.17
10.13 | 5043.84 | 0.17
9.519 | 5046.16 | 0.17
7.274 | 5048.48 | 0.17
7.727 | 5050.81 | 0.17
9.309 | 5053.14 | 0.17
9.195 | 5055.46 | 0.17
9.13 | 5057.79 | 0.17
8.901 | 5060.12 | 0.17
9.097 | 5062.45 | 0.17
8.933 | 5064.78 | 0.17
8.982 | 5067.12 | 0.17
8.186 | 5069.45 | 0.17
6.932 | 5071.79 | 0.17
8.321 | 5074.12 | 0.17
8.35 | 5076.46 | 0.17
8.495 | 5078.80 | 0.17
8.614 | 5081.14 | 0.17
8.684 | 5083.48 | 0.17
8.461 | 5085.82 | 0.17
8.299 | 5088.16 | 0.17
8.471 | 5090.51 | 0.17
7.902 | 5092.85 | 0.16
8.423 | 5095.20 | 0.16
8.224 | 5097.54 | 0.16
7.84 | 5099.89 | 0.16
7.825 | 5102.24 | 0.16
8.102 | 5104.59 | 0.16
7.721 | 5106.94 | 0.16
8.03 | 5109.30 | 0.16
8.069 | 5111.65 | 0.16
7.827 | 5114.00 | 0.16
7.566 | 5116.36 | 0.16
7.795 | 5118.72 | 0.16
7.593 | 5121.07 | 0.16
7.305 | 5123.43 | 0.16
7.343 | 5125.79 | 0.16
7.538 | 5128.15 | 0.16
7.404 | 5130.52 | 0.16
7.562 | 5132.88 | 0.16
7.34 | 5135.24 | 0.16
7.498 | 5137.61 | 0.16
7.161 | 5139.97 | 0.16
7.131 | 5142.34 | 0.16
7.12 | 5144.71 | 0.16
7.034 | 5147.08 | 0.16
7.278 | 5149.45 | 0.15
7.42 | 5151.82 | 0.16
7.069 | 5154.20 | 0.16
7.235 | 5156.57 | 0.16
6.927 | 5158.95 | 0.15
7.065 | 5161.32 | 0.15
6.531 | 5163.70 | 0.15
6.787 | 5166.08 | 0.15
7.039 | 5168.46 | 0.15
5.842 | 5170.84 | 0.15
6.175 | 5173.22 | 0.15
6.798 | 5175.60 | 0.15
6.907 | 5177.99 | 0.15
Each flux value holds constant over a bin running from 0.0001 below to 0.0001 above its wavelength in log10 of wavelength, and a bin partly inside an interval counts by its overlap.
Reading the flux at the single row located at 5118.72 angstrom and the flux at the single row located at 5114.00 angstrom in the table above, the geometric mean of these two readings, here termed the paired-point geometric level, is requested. 7.8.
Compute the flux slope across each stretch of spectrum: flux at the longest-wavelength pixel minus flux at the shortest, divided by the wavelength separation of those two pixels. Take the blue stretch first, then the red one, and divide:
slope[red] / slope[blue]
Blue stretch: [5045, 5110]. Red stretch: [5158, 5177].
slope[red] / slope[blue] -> 0.33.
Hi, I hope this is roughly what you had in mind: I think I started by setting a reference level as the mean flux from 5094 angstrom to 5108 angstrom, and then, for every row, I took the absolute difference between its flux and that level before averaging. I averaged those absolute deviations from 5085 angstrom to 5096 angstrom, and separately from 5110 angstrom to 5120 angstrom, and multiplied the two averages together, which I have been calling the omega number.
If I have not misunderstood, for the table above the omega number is 0.1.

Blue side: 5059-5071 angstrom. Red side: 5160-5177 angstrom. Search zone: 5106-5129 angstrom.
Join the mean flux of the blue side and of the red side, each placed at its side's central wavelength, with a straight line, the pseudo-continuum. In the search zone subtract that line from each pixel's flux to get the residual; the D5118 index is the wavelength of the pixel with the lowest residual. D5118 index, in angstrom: 5123.43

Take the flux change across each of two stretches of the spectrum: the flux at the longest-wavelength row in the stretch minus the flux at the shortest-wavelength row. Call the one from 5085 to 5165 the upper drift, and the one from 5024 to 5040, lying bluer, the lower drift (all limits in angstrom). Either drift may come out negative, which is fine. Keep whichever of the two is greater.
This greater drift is -1.3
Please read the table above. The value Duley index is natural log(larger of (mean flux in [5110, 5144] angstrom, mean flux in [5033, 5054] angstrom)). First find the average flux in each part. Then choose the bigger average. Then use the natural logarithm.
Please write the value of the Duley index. 2.24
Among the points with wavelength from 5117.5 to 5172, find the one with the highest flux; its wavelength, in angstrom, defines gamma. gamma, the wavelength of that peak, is 5118.72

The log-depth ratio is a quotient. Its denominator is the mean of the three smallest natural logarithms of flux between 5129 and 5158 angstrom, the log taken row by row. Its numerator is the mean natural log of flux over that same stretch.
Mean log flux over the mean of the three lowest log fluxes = 1.014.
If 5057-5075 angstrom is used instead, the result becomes 1.044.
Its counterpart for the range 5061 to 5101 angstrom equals 1.050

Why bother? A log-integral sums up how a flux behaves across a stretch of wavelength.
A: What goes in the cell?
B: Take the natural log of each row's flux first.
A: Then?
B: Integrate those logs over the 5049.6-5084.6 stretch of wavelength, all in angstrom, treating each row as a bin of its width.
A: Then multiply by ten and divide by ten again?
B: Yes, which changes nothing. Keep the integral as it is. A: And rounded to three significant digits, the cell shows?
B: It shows 75.2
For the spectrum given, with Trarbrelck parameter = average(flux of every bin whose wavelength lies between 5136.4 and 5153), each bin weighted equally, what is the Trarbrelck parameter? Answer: 7.2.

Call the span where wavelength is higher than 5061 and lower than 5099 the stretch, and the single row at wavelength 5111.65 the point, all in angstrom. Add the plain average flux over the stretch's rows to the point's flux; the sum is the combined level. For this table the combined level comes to 16.5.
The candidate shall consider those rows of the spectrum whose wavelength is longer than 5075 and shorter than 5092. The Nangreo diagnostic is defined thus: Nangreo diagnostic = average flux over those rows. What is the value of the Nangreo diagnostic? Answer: 8.5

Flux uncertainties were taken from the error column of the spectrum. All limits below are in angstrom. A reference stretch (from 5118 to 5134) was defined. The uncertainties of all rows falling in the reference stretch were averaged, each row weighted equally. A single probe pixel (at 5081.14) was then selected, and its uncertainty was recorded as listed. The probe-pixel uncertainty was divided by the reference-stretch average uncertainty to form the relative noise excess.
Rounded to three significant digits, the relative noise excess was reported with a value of 1.06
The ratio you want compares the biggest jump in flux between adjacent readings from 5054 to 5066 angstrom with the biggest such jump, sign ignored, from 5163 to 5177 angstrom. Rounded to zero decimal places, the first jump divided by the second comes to 0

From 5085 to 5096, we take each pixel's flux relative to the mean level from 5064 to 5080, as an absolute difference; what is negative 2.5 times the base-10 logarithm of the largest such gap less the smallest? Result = 1.0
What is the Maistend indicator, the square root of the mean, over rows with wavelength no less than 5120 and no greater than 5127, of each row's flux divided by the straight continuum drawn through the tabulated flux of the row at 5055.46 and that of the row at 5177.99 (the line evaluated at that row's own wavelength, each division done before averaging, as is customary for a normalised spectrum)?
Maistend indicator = 0.967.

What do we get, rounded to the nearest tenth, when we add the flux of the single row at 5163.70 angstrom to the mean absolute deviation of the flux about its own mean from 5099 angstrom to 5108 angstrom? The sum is 6.6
